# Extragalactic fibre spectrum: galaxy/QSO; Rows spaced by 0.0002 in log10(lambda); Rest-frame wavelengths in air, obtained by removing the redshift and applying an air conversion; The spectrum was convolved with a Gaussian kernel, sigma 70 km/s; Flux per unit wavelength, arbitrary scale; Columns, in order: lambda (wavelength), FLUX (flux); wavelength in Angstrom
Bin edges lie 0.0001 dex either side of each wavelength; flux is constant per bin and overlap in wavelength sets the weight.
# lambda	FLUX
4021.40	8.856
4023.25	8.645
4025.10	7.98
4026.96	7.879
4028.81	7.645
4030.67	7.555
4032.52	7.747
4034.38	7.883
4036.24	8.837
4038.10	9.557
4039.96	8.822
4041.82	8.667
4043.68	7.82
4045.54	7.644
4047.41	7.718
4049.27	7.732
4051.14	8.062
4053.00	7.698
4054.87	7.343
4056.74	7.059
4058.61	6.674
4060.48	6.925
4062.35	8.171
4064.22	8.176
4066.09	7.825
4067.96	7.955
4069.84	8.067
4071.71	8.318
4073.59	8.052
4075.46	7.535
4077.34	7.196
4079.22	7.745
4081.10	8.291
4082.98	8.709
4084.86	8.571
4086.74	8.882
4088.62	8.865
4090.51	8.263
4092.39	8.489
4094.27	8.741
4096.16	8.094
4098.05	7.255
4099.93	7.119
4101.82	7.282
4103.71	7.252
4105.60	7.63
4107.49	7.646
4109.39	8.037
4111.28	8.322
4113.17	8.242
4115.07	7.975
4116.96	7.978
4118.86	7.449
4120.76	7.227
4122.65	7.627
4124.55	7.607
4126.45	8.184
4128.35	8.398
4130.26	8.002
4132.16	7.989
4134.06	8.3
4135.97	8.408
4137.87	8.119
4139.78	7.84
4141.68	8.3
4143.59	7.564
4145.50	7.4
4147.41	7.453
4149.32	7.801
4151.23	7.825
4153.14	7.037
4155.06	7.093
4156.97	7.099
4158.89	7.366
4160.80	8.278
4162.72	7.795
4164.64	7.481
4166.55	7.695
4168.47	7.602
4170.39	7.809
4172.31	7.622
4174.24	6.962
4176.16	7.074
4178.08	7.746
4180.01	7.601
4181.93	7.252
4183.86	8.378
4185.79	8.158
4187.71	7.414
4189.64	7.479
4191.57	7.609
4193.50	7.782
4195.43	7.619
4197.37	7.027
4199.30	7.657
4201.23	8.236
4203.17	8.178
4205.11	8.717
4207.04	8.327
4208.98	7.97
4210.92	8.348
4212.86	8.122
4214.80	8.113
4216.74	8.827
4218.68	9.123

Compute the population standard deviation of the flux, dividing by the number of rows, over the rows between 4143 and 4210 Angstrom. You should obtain 0.42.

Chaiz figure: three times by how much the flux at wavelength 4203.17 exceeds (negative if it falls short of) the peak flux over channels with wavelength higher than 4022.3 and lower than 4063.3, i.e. -4.1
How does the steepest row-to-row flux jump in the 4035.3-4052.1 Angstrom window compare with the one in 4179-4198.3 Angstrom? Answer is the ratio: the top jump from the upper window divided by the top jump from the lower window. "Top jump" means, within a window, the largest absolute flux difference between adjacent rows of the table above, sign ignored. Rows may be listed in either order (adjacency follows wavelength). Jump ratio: 1.3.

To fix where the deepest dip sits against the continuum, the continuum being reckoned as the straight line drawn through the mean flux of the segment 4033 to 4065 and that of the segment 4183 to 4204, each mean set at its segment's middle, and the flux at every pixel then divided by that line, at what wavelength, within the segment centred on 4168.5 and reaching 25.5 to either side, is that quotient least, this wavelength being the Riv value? 4174.24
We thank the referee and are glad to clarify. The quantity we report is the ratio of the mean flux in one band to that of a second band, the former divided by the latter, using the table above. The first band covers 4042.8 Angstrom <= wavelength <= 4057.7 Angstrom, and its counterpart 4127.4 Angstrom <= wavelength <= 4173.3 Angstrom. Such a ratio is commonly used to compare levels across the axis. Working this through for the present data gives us 0.98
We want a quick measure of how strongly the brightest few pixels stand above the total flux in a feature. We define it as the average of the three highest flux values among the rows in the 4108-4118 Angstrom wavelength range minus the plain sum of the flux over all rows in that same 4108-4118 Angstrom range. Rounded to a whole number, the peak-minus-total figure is -32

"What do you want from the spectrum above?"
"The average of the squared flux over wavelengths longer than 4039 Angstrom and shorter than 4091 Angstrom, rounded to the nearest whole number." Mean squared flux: 64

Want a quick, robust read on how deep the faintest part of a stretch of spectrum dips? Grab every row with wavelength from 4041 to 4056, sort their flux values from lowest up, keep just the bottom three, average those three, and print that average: 7.56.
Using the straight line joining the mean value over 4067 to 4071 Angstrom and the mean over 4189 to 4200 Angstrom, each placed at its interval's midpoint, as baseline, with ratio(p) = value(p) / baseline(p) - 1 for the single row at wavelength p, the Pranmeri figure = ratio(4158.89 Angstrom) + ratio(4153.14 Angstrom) -0.12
